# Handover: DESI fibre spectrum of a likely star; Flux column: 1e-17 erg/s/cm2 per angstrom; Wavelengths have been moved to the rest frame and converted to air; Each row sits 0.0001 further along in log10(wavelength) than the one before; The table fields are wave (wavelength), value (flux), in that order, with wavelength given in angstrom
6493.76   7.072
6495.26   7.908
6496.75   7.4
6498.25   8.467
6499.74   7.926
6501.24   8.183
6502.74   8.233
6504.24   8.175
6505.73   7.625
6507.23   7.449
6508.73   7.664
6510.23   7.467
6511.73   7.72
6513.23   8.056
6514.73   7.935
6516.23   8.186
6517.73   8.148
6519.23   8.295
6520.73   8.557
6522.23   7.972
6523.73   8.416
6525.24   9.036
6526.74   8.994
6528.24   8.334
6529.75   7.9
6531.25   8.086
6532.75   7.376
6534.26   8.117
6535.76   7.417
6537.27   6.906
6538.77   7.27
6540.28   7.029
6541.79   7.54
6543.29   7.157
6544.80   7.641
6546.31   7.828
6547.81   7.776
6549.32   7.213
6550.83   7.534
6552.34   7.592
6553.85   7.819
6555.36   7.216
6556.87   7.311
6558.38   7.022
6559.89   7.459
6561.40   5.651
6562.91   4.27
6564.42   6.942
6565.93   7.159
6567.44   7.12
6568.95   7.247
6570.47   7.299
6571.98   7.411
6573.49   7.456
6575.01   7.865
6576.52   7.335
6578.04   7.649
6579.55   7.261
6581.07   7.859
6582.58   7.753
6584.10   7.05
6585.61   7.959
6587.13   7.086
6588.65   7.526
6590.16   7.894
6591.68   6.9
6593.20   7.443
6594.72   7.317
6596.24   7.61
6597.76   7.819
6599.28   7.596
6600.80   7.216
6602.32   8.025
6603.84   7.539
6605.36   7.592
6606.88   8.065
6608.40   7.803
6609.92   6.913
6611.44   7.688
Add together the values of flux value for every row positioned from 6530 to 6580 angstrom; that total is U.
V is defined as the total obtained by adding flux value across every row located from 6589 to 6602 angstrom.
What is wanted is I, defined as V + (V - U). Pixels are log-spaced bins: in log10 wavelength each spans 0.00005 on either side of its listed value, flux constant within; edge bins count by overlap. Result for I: -120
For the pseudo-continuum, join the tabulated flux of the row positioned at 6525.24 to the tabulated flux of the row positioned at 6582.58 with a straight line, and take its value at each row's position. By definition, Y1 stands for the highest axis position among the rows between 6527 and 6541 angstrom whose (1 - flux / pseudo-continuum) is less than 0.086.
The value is 6534.26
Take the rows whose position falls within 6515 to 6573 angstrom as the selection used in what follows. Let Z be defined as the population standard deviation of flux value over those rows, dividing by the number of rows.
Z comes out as 0.8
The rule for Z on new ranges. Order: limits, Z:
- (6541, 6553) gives 0.2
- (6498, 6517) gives 0.3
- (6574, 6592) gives 0.4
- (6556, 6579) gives 0.9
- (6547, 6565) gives 1.0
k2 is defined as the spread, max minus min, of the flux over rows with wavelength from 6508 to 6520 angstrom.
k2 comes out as 0.8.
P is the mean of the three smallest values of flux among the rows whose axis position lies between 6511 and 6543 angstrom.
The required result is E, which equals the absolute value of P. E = 7.1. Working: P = 7.1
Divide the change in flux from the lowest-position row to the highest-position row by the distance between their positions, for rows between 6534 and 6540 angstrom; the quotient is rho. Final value -0.19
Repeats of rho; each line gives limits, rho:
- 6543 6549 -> 0.14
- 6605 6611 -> -0.15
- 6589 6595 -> -0.13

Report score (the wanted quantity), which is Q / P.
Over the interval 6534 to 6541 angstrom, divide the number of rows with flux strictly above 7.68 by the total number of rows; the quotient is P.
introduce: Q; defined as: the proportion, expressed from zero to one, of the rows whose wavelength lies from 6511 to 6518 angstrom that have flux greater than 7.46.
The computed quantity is 5.0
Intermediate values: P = 0.20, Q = 1.0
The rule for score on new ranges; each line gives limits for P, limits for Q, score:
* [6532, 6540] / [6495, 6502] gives 4.0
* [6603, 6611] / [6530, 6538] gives 1.0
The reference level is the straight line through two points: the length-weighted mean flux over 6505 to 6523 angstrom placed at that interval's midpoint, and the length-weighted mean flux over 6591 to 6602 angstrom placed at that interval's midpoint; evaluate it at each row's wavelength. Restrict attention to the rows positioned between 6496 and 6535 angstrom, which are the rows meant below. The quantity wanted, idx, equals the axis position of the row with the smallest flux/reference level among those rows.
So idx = 6496.75 angstrom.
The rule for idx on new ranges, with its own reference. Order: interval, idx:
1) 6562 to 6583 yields 6562.91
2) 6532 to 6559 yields 6537.27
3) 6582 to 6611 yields 6591.68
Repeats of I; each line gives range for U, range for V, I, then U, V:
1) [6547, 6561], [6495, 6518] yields 186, 67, 127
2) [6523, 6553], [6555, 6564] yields -77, 155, 39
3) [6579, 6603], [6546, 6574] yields 150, 120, 135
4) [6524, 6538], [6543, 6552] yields 18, 72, 45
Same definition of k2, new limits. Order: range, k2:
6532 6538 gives 1.2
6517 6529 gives 1.1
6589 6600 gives 1.0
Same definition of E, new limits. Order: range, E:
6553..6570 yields 5.6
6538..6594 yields 5.6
